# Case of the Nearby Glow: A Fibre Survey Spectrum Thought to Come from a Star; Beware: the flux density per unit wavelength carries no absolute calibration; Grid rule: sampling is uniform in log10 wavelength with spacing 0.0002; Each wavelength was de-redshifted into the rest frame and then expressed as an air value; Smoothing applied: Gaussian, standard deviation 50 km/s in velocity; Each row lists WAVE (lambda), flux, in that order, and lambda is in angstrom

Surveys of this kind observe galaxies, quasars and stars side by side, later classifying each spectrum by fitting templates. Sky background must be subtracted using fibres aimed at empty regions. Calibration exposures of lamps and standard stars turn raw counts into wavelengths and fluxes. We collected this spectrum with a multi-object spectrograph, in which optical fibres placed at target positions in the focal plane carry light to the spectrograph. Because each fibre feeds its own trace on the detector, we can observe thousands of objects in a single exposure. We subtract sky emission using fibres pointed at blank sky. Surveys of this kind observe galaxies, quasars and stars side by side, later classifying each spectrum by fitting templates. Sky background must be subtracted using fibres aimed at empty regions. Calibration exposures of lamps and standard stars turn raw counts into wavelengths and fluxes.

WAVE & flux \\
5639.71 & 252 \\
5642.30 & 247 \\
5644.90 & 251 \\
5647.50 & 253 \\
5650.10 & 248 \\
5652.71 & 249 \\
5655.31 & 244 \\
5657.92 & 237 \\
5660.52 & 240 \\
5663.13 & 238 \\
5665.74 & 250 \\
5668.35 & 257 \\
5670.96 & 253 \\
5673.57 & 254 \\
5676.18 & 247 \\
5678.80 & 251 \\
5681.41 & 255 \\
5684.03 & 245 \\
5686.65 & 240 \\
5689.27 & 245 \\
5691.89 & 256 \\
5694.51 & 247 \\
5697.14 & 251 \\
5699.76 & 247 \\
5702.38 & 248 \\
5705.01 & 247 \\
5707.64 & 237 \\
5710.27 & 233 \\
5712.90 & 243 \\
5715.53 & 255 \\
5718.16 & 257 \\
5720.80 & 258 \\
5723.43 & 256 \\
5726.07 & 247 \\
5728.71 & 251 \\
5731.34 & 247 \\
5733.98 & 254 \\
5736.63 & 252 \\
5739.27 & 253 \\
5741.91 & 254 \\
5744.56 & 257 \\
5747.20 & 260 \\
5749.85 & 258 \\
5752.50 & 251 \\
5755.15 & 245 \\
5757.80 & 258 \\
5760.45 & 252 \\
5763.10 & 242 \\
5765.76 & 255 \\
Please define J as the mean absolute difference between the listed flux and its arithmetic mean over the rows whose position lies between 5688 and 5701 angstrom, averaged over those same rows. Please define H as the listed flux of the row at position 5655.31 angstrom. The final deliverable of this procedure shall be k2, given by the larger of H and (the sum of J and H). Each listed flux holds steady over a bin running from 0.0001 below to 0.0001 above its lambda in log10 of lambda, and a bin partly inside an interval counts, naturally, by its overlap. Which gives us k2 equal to 247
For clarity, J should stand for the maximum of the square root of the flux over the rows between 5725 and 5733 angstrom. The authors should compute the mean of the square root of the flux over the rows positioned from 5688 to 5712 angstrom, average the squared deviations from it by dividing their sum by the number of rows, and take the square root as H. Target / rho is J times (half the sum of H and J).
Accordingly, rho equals 127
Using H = 0.209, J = 15.8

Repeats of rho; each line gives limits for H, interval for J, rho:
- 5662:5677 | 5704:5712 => 125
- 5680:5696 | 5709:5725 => 130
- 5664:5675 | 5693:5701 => 126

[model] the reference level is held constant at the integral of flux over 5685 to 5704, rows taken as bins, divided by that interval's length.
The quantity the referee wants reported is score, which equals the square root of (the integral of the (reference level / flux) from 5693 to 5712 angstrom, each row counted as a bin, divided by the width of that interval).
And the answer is 1.01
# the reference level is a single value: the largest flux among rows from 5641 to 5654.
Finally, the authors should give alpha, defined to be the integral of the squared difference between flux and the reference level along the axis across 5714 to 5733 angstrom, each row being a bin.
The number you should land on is 365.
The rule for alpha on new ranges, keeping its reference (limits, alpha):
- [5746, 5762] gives 466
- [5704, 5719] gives 2117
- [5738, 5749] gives 187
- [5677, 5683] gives 56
